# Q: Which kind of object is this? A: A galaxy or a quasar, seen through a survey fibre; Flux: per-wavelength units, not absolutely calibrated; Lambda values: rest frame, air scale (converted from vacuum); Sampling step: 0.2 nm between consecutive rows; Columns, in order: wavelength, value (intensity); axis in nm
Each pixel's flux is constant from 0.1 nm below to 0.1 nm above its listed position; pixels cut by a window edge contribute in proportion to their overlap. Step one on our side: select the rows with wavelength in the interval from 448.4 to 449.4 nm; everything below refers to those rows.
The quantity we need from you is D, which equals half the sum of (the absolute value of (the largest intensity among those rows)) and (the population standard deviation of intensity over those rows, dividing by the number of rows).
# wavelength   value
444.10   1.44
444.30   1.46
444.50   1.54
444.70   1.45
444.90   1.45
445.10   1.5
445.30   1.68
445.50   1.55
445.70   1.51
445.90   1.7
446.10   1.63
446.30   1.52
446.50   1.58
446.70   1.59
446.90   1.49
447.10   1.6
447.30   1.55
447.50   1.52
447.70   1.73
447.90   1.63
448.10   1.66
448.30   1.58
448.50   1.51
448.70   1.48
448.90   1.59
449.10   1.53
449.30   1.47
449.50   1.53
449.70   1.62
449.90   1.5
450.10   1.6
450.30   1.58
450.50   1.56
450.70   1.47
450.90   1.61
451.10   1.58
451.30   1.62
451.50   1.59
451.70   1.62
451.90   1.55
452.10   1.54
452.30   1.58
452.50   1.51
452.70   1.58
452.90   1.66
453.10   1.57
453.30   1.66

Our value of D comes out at 0.816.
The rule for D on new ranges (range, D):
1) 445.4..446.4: 0.886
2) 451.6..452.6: 0.829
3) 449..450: 0.835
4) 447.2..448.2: 0.903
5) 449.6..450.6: 0.831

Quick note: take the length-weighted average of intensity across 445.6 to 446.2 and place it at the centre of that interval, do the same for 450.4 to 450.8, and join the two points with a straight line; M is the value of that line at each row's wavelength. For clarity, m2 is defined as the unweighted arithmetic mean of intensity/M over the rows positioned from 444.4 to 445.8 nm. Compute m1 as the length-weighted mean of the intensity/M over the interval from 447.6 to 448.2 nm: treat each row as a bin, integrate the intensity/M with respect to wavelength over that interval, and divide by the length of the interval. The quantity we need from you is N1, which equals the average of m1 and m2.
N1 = 1.00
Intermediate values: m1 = 1.065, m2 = 0.94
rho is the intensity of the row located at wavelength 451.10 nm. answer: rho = 1.58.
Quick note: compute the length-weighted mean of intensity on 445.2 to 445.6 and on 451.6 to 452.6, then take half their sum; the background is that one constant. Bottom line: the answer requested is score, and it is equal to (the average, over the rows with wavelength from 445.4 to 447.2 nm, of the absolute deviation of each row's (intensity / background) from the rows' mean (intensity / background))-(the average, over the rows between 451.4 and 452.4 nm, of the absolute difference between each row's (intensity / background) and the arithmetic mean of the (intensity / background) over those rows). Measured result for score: 0.016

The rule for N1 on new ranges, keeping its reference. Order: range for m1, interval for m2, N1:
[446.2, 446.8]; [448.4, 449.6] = 0.98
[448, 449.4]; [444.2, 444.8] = 0.95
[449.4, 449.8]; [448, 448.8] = 1.01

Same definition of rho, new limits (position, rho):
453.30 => 1.66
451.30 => 1.62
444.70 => 1.45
